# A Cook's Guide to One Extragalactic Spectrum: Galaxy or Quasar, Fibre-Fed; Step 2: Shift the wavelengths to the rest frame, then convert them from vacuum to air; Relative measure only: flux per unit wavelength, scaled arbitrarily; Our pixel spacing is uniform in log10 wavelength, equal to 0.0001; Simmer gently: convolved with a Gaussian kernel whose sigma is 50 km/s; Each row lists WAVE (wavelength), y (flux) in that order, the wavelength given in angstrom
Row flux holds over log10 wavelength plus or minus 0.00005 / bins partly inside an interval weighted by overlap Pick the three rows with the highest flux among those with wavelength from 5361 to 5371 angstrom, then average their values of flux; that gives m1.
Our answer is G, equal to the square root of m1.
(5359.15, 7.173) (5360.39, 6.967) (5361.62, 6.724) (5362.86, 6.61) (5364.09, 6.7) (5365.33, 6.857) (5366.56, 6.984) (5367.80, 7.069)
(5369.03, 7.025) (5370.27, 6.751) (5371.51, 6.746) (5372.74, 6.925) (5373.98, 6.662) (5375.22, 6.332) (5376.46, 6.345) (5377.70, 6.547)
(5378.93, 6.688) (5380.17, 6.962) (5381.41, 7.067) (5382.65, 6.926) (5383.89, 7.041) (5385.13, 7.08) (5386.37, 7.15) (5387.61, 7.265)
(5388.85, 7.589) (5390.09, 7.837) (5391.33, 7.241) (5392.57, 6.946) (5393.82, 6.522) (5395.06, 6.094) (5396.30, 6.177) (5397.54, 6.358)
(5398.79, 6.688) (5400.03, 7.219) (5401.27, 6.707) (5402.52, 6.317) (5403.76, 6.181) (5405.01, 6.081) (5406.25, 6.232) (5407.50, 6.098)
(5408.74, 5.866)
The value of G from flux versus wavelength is 2.65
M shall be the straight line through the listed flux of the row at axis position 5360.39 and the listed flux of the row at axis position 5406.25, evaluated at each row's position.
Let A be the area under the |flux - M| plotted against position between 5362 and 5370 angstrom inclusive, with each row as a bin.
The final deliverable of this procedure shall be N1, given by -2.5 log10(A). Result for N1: -0.4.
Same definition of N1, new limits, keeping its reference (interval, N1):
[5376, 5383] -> -0.7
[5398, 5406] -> -0.9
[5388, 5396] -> -1.8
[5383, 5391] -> -2.0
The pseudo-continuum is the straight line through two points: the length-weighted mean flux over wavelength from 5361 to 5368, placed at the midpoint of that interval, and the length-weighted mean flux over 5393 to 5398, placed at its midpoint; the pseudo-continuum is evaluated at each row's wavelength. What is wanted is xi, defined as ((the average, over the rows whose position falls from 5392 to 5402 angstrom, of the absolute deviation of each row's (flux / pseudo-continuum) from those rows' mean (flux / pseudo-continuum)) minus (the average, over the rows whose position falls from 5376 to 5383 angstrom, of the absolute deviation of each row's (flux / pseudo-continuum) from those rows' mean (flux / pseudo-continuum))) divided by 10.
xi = 0.0012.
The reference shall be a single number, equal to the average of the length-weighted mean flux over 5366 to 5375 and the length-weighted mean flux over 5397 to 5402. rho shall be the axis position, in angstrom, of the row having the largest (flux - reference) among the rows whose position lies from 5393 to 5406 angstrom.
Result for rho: 5400.03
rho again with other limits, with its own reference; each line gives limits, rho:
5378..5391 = 5390.09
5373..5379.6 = 5378.93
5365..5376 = 5367.80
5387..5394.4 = 5390.09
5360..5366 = 5360.39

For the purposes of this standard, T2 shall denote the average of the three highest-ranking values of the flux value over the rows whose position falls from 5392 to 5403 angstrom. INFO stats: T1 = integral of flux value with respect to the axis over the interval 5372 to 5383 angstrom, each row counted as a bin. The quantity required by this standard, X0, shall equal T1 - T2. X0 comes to 66.9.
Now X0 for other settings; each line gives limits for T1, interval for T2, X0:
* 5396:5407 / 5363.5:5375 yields 63.8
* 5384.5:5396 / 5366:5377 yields 74.1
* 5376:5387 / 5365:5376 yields 68.6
